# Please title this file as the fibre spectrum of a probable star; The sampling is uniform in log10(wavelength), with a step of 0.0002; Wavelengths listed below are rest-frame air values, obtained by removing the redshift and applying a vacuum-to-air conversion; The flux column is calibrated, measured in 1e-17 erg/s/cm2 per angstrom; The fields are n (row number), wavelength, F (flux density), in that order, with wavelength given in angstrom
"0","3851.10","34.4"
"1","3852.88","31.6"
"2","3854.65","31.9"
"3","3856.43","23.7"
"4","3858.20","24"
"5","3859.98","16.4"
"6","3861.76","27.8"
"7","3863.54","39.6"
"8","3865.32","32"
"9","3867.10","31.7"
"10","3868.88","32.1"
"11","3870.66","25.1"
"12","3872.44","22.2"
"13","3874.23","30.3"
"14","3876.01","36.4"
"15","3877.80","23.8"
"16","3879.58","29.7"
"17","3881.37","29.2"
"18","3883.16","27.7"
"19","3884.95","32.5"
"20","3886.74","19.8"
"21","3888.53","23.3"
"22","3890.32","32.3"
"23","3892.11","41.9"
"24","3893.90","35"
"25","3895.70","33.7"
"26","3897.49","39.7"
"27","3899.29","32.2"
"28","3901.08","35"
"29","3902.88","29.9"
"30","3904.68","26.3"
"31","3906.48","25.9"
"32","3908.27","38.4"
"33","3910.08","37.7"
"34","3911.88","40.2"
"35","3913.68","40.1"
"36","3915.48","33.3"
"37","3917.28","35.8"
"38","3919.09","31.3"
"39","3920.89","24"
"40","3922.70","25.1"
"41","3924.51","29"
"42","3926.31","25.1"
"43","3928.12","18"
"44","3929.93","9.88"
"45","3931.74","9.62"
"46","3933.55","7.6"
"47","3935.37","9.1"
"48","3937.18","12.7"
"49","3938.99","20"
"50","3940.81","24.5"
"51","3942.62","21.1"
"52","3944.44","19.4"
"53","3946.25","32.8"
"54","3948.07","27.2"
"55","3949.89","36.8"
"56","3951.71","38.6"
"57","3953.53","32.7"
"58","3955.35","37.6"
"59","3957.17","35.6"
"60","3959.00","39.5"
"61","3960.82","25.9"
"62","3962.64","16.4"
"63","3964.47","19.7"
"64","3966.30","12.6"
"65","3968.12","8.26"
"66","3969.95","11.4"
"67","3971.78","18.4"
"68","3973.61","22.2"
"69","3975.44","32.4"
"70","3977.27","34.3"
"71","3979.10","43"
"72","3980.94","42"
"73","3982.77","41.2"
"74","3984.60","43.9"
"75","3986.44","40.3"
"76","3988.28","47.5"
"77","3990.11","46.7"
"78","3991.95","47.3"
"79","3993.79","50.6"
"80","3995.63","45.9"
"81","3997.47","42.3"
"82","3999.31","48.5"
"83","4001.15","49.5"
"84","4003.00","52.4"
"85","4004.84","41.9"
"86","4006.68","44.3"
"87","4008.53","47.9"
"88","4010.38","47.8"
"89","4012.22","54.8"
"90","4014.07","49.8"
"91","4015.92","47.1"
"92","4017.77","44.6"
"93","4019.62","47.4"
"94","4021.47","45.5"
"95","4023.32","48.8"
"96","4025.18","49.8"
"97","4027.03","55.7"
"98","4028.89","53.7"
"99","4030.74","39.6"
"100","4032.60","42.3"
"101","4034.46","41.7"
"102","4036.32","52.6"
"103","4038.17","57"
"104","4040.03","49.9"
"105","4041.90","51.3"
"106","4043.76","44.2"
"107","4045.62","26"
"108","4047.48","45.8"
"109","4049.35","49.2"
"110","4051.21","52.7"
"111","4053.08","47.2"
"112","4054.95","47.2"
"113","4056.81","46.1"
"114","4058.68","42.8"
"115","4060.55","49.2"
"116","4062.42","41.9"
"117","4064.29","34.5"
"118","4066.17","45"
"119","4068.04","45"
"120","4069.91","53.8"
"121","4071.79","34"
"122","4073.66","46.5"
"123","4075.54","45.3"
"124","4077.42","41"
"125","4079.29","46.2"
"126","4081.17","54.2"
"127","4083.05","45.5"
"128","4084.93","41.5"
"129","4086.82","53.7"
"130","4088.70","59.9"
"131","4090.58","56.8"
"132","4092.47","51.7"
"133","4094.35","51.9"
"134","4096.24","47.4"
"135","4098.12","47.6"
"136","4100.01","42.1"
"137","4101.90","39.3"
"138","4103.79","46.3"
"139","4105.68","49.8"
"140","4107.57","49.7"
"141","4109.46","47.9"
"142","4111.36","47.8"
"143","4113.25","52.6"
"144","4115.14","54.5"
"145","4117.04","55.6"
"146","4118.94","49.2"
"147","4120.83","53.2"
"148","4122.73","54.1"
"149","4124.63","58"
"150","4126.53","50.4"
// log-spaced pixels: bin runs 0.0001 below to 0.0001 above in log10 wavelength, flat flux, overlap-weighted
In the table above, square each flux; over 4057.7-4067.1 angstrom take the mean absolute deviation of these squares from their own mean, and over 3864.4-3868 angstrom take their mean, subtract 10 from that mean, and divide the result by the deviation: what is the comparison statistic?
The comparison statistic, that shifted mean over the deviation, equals 3.3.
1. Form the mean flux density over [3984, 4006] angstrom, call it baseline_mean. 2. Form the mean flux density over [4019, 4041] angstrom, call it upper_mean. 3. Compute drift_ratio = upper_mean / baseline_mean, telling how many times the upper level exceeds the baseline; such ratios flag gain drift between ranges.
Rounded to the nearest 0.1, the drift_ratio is 1.0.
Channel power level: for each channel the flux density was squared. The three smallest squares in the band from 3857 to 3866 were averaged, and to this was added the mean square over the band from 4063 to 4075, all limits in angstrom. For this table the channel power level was 2448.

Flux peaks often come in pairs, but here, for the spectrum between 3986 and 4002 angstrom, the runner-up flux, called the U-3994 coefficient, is 49.5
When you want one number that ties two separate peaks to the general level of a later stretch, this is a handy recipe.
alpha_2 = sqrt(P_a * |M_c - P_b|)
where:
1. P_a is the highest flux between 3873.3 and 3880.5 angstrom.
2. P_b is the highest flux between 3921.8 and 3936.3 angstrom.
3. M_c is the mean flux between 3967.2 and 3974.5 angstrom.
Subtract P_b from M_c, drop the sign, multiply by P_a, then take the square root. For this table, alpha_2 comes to 23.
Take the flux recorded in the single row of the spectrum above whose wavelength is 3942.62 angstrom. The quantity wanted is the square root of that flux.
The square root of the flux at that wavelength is 4.6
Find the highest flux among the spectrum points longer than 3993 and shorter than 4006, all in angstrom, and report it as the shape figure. 52.4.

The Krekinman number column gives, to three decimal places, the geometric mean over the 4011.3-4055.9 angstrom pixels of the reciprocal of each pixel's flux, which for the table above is 0.021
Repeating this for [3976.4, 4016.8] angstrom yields 0.022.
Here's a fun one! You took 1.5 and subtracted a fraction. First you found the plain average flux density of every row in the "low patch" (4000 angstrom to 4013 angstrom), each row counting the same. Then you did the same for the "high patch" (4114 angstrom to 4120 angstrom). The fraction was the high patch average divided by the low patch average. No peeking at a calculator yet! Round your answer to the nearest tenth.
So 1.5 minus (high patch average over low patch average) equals 0.4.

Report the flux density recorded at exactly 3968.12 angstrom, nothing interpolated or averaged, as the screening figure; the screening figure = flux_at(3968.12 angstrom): 8.26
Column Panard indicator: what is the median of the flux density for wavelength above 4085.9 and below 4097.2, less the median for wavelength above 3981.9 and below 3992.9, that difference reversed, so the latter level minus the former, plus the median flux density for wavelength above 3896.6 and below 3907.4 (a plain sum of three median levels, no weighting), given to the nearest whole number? 24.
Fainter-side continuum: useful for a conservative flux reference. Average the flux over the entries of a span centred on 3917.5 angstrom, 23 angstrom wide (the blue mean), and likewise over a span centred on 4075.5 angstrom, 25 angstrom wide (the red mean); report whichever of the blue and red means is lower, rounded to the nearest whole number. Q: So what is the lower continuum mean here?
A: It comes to 31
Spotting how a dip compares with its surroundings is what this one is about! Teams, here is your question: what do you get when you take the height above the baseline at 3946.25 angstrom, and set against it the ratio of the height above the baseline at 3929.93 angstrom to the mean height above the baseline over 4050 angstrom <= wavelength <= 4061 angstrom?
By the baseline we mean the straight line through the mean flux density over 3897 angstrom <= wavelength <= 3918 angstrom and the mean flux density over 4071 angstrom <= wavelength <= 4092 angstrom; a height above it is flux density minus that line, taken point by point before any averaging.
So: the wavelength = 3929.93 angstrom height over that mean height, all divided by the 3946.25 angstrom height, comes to 3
